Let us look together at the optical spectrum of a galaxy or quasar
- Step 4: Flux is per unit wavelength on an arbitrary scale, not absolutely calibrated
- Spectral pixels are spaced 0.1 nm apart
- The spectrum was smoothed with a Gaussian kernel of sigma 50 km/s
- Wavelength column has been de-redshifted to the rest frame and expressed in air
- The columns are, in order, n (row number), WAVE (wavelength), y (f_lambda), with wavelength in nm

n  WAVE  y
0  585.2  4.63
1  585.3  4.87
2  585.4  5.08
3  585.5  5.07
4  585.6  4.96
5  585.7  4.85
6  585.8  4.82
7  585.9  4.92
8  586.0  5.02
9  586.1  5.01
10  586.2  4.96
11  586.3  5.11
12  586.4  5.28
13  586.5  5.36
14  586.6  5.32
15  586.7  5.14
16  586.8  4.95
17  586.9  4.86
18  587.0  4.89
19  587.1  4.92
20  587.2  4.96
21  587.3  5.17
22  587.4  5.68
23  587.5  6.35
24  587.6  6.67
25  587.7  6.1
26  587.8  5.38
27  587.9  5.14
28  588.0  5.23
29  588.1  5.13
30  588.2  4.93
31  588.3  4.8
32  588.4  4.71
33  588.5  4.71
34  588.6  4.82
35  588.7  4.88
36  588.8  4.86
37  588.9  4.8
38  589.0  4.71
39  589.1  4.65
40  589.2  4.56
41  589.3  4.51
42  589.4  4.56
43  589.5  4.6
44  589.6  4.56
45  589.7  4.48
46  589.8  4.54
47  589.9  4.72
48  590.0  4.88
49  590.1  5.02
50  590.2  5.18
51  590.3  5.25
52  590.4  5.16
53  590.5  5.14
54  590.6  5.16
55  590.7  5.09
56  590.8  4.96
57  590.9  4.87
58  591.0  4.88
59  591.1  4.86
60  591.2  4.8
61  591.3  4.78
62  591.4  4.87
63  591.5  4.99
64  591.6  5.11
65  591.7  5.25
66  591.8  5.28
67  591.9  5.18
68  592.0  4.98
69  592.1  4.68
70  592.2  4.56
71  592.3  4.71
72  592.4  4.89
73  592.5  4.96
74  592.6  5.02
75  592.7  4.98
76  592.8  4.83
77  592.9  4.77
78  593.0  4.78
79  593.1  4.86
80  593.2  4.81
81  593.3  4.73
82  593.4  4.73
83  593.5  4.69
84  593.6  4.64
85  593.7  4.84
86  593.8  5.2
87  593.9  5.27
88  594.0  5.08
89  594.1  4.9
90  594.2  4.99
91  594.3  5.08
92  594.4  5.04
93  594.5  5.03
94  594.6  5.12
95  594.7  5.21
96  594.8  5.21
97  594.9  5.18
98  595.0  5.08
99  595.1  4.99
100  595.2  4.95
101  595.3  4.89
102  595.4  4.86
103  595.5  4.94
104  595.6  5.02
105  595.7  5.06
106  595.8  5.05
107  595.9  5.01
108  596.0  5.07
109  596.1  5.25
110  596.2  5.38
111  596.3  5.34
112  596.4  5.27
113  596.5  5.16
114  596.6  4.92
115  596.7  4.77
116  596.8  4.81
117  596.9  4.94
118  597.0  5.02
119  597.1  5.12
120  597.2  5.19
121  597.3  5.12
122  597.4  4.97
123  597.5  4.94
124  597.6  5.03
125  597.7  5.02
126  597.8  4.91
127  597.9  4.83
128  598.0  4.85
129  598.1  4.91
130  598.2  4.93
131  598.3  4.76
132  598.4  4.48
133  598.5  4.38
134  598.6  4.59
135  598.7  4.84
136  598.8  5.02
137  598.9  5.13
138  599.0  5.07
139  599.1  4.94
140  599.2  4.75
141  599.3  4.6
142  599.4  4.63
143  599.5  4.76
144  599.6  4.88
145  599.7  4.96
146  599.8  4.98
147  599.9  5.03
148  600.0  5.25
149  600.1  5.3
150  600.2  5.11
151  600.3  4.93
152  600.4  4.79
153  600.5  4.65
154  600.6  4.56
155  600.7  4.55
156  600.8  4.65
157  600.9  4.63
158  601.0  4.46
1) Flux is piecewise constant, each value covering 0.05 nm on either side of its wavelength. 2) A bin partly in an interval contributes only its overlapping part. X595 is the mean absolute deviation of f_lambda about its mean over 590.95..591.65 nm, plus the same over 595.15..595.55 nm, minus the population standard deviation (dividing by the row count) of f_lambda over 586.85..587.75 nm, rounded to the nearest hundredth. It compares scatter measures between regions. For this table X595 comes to -0.55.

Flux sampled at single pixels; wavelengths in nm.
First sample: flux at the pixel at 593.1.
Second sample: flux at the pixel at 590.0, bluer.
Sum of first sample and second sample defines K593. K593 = 9.7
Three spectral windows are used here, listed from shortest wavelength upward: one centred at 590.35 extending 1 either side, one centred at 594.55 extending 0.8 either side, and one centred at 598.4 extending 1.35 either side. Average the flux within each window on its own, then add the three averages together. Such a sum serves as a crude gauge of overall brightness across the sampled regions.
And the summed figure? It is 14.8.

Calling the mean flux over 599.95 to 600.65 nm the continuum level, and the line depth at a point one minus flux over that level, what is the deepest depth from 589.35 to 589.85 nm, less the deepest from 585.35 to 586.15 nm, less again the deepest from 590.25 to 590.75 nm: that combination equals 0.10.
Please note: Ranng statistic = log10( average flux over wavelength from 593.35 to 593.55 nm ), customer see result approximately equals 0.673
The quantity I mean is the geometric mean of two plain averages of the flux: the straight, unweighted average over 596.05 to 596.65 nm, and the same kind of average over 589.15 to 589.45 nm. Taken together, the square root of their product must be 4.87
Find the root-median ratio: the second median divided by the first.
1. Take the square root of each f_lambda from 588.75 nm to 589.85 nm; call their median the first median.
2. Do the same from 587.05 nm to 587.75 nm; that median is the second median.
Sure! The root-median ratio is 1.12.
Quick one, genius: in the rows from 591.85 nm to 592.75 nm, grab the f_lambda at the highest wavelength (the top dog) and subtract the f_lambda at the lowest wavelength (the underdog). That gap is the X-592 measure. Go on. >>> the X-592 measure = -0.2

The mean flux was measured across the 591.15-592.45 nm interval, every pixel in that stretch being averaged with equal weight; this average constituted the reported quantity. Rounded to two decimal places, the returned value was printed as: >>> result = 4.93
